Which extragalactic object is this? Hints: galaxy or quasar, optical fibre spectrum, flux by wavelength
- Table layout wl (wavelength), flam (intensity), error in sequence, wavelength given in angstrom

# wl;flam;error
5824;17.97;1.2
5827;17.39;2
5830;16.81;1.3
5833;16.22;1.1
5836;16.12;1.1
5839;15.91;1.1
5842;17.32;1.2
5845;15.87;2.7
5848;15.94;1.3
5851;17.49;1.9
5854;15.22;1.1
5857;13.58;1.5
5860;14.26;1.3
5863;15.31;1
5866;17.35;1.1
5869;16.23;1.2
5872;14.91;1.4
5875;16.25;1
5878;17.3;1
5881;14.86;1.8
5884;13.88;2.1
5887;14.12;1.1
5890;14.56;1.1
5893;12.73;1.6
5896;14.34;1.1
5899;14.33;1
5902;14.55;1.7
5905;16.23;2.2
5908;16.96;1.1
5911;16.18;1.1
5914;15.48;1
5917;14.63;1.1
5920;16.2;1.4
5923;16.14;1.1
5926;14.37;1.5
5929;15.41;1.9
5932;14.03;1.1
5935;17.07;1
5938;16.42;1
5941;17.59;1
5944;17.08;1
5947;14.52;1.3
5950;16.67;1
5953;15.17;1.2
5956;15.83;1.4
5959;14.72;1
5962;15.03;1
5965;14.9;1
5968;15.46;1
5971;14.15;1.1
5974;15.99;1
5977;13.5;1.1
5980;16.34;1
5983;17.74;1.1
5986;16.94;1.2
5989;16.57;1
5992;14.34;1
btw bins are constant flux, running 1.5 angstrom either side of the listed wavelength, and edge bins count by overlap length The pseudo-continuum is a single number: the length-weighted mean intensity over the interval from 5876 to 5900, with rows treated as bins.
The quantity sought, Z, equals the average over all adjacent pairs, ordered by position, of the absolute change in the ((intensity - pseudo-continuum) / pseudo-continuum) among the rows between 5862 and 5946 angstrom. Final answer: 0.078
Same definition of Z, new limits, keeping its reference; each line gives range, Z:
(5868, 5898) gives 0.086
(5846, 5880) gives 0.097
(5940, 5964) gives 0.086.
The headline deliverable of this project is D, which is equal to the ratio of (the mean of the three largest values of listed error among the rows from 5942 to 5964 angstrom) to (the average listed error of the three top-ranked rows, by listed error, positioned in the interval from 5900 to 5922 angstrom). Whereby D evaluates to 0.74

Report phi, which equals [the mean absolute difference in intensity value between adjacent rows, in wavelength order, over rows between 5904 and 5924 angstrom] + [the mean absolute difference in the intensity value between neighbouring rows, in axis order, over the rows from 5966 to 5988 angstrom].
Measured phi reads 2.6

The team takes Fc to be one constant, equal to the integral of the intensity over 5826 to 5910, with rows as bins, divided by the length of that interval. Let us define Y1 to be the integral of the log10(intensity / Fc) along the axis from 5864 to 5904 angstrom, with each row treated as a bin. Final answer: -0.6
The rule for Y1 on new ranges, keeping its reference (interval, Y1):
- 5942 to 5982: -0.2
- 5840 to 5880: 0.3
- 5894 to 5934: -0.4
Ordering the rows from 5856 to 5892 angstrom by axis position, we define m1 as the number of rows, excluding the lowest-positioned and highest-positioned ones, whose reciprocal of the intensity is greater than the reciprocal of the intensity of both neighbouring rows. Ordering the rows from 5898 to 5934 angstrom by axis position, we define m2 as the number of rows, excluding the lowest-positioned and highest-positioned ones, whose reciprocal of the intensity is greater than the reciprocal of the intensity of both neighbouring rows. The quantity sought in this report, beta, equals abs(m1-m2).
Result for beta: 0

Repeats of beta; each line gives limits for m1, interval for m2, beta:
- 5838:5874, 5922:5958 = 3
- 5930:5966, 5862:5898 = 1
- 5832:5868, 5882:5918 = 1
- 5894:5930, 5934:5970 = 2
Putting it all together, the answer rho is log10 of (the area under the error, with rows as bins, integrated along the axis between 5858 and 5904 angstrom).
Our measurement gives 1.78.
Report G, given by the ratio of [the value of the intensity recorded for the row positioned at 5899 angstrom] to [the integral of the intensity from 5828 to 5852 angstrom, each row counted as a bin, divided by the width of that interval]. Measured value 0.87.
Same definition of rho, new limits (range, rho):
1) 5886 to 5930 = 1.77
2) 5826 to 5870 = 1.79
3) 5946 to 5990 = 1.68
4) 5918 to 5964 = 1.74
